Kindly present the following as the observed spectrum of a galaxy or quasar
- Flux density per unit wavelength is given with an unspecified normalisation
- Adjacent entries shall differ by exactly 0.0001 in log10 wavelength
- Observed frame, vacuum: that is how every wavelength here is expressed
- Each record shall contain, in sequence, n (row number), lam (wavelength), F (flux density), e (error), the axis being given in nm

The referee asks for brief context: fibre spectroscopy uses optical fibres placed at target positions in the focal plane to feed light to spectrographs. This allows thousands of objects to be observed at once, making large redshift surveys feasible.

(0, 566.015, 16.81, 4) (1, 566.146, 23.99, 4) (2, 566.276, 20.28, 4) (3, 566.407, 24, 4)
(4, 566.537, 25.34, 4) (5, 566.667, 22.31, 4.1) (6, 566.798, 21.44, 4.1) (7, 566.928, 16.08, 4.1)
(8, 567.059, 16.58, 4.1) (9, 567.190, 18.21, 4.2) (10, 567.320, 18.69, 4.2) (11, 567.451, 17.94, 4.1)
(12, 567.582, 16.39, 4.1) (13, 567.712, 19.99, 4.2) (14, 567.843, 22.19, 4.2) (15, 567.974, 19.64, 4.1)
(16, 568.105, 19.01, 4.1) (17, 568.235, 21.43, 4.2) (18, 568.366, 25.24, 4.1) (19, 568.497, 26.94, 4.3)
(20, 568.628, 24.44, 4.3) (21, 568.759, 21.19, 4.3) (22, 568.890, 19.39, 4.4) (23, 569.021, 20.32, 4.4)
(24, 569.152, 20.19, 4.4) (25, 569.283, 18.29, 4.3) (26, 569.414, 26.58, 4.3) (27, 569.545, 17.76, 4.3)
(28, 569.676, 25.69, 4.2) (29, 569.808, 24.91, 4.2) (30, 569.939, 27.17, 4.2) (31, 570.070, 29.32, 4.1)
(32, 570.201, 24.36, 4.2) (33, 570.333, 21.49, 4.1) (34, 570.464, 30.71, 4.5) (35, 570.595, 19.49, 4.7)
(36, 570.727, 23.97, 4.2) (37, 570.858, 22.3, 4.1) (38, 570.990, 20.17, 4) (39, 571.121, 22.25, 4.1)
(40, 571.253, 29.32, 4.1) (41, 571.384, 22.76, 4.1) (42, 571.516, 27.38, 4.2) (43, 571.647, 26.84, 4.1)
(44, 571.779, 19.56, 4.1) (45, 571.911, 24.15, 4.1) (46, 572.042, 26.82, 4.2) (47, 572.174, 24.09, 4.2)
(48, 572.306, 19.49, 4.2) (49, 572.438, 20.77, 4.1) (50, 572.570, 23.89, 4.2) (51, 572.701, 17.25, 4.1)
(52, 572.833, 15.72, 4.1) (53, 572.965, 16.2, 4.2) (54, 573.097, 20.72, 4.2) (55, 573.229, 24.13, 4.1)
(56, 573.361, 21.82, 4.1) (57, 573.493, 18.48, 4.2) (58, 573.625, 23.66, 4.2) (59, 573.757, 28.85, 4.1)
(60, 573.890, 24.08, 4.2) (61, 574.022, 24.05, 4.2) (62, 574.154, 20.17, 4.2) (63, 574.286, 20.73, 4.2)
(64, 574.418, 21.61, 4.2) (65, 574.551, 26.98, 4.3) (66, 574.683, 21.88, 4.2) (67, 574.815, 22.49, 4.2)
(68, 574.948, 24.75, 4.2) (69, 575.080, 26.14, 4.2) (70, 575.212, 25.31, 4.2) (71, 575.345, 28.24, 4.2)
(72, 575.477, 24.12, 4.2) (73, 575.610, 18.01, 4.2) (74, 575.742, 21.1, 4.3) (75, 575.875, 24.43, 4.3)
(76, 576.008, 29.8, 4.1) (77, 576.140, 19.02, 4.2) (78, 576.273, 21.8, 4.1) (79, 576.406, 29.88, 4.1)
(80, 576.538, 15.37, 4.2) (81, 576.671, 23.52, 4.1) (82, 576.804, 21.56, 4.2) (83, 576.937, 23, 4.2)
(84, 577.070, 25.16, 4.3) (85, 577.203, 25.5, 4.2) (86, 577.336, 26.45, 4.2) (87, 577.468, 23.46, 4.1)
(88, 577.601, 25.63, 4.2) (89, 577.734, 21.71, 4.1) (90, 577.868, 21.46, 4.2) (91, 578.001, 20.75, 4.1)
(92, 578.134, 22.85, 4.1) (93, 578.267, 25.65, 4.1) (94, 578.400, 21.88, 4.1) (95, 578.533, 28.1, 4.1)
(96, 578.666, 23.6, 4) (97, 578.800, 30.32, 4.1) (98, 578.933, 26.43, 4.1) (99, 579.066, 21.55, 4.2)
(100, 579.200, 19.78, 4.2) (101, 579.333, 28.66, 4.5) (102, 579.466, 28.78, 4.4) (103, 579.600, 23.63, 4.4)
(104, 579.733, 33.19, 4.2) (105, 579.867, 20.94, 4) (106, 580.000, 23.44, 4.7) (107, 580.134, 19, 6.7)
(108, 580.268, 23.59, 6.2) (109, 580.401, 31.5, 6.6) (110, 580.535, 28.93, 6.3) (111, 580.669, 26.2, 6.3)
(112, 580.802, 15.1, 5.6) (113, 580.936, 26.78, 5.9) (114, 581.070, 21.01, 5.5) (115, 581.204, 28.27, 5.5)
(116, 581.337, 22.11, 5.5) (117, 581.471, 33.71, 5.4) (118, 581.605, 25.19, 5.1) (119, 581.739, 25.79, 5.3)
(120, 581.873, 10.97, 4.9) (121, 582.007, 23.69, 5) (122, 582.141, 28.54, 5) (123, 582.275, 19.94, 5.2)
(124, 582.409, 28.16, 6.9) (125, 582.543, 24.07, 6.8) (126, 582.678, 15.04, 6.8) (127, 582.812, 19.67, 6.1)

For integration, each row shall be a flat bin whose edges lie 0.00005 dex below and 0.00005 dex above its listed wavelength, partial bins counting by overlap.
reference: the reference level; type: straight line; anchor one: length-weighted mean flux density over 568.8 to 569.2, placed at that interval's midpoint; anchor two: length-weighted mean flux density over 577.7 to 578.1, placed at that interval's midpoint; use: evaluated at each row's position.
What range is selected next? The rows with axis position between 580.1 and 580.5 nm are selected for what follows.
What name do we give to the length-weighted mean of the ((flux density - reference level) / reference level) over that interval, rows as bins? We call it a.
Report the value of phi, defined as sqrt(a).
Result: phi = 0.42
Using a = 0.174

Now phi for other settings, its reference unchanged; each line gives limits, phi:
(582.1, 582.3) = 0.34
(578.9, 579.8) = 0.45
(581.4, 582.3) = 0.32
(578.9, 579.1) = 0.34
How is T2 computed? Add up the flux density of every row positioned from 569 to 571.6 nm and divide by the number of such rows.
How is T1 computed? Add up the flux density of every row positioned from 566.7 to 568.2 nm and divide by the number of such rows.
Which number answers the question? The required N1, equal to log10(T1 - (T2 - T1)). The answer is 1.14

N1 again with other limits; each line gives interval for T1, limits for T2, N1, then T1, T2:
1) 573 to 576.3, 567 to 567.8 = 1.46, 23.3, 18.0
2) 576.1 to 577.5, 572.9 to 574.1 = 1.38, 23.2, 22.4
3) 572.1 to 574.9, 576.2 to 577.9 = 1.30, 21.8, 23.4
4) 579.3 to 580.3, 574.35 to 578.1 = 1.43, 25.2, 23.5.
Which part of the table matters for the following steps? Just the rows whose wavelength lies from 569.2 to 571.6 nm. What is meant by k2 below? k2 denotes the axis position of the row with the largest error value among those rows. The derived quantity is 570.595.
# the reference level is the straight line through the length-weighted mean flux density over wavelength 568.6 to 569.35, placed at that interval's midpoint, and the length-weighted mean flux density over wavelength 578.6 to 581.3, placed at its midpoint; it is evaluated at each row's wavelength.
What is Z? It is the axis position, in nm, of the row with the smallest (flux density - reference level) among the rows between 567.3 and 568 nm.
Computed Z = 567.582 nm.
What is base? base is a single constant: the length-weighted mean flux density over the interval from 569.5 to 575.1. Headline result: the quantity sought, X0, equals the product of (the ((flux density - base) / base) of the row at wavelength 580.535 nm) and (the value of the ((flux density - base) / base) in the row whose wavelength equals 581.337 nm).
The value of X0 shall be -0.011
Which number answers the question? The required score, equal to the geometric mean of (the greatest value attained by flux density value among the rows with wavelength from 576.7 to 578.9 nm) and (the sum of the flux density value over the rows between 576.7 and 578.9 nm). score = 108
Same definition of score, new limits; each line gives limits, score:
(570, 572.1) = 110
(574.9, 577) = 106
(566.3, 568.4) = 91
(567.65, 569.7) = 97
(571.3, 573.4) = 98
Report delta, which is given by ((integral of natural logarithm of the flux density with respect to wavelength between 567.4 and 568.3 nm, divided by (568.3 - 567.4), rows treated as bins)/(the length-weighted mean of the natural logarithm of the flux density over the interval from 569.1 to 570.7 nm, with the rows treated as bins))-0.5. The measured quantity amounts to 0.441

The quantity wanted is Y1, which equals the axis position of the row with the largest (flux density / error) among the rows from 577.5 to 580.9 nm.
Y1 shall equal 579.733 nm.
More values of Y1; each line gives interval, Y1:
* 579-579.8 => 579.733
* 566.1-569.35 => 566.537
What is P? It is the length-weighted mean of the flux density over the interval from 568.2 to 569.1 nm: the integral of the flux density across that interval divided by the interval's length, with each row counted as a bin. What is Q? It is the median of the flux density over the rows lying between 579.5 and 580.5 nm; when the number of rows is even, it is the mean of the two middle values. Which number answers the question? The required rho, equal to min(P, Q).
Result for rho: 23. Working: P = 22.7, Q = 24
